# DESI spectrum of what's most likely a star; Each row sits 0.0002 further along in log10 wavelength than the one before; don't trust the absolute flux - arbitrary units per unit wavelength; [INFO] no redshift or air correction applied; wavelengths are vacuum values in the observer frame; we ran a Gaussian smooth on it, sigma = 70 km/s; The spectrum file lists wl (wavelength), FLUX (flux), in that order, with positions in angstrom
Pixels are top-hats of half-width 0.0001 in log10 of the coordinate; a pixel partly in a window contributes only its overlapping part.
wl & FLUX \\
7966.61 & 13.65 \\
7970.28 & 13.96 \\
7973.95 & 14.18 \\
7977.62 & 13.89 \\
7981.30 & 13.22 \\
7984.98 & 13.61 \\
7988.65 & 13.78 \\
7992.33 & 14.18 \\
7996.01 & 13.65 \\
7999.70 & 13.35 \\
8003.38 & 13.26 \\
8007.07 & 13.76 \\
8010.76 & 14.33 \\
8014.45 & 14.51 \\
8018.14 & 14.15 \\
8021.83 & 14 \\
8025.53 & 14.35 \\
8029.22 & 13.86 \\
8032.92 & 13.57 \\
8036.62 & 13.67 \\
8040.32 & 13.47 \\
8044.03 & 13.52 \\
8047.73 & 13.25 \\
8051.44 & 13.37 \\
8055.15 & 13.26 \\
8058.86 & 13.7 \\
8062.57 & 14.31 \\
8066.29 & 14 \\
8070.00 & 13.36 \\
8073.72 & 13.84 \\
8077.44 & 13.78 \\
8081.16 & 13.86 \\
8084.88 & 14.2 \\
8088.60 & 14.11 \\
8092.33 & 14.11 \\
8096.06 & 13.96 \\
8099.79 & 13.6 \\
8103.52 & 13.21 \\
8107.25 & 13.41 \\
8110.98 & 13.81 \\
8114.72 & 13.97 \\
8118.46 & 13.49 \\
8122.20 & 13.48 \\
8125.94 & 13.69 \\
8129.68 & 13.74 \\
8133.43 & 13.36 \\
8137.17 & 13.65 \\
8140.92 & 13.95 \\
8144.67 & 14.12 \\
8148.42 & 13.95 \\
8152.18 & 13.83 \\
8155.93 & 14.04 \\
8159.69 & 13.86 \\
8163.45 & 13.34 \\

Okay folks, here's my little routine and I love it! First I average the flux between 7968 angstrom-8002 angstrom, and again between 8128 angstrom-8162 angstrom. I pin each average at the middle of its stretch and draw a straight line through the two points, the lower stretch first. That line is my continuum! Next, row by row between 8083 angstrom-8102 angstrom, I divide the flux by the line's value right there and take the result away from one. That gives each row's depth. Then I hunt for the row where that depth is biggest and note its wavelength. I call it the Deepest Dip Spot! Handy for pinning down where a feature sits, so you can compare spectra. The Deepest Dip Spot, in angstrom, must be 8099.79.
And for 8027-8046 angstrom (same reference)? 8040.32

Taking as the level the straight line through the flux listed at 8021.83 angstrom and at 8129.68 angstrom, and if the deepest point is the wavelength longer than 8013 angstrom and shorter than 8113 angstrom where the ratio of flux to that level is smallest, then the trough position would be 8047.73 angstrom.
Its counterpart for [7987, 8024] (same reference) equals 8003.38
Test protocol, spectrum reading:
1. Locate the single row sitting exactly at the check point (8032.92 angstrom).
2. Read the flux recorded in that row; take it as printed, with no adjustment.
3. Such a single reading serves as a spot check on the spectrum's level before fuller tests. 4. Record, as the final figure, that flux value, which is 13.57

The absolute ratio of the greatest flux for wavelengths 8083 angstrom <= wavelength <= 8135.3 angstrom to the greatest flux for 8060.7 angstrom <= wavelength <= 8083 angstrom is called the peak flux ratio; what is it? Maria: 0.992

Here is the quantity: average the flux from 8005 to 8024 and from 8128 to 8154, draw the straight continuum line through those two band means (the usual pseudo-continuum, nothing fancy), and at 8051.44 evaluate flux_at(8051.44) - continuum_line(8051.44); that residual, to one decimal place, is -0.7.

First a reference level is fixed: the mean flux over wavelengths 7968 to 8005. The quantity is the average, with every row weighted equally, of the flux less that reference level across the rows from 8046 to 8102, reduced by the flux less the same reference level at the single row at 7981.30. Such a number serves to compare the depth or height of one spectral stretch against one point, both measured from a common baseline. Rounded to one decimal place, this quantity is 0.6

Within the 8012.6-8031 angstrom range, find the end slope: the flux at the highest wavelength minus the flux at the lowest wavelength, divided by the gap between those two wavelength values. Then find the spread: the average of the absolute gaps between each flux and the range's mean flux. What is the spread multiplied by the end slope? -0.009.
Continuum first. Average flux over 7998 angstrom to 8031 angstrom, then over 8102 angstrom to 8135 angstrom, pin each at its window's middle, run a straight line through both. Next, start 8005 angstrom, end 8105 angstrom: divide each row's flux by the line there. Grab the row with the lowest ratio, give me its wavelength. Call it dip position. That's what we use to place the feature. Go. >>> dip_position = 8047.73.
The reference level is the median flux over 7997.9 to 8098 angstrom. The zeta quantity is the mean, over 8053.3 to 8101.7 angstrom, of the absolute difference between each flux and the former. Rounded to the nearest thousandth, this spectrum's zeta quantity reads 0.244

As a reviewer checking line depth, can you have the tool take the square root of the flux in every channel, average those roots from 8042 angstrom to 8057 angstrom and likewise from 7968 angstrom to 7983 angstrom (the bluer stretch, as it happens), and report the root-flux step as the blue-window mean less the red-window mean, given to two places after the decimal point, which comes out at 0.06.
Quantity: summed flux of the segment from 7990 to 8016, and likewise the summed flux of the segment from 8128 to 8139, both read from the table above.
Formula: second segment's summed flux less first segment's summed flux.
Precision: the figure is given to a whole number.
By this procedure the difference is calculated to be -56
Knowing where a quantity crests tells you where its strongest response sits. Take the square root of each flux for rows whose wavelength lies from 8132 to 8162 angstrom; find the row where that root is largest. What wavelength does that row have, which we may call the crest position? 8144.67 angstrom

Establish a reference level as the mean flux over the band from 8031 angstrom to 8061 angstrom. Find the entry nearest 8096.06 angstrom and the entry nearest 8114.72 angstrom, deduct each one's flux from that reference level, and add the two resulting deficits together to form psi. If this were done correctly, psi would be -1.0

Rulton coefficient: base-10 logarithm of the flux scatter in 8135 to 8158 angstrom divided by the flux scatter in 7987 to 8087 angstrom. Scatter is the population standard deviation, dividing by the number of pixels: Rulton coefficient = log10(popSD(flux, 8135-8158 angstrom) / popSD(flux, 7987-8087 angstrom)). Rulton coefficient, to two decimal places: -0.38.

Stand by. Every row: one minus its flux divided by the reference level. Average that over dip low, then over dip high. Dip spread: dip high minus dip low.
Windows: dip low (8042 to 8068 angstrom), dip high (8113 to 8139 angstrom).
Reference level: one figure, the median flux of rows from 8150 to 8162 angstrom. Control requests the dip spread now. 0.000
